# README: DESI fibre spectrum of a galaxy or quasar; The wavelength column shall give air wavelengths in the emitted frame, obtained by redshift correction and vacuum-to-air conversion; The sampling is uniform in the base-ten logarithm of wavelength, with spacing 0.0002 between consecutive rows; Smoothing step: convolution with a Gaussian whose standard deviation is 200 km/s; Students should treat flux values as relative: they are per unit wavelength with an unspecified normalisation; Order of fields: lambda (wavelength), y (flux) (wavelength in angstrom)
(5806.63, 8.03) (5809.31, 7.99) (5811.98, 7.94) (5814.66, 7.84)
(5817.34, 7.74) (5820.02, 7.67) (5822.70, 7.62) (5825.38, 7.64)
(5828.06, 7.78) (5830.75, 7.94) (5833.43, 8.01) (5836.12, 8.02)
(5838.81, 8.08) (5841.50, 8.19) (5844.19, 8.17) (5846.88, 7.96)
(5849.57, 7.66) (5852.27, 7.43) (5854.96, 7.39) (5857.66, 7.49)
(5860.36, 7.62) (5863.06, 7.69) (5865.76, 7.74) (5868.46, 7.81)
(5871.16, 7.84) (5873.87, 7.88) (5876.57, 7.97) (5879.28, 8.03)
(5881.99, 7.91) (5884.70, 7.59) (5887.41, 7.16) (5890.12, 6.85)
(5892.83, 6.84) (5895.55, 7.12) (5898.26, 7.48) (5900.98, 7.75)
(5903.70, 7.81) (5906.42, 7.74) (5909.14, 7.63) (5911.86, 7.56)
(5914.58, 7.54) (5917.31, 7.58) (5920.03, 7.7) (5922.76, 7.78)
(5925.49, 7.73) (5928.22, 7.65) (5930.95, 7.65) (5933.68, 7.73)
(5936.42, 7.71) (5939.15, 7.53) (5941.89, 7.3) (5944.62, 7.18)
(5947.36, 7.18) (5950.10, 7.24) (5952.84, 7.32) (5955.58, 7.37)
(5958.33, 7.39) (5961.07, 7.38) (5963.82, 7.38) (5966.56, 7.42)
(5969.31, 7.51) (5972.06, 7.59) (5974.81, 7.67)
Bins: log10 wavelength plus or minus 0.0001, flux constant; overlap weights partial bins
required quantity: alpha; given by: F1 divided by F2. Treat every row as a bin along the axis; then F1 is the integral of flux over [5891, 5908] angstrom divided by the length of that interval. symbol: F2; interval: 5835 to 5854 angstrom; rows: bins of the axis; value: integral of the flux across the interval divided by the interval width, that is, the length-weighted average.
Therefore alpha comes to 0.94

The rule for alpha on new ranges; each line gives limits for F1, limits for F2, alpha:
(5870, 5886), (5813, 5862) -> 1.01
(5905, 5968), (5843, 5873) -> 0.97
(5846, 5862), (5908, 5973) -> 1.01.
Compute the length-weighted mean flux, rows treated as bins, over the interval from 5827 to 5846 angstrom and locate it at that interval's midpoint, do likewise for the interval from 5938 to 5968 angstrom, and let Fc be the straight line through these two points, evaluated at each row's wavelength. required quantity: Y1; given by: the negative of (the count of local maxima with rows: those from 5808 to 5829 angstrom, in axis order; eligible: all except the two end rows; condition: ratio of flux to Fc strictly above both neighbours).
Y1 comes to 0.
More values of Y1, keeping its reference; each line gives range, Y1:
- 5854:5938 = -4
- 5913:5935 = -1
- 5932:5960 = 0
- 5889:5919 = -1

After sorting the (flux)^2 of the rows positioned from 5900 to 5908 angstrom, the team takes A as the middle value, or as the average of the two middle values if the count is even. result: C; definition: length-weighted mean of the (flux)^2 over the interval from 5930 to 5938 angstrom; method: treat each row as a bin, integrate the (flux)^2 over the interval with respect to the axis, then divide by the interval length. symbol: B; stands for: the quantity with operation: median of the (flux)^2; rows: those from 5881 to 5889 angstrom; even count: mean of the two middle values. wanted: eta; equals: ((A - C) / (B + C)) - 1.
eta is -0.99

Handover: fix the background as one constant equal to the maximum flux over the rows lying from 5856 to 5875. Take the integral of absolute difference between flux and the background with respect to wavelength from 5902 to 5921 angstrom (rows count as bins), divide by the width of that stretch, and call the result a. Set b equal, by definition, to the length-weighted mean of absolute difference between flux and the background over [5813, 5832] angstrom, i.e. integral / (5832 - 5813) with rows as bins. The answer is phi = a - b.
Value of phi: 0.08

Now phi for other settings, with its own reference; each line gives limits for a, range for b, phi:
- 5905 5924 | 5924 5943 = -0.03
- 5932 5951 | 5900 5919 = 0.24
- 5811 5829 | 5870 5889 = -0.05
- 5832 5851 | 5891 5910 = -0.22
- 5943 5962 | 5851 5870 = 0.31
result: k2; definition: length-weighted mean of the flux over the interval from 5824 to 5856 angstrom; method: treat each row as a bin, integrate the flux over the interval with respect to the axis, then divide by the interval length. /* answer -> 7.86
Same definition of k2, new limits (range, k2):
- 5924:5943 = 7.62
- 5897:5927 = 7.66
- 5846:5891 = 7.65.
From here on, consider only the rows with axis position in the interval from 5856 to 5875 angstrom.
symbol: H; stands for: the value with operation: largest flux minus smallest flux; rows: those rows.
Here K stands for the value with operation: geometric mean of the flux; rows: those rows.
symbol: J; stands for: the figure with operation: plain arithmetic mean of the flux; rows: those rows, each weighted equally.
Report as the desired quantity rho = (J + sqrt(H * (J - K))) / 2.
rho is 3.87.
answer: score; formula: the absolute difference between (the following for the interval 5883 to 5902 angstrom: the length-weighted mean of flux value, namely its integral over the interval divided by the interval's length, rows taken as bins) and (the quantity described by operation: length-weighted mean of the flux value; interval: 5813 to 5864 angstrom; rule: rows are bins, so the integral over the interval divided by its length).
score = 0.53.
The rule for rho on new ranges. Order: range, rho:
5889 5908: 3.74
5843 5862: 3.87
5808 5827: 3.90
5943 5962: 3.65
